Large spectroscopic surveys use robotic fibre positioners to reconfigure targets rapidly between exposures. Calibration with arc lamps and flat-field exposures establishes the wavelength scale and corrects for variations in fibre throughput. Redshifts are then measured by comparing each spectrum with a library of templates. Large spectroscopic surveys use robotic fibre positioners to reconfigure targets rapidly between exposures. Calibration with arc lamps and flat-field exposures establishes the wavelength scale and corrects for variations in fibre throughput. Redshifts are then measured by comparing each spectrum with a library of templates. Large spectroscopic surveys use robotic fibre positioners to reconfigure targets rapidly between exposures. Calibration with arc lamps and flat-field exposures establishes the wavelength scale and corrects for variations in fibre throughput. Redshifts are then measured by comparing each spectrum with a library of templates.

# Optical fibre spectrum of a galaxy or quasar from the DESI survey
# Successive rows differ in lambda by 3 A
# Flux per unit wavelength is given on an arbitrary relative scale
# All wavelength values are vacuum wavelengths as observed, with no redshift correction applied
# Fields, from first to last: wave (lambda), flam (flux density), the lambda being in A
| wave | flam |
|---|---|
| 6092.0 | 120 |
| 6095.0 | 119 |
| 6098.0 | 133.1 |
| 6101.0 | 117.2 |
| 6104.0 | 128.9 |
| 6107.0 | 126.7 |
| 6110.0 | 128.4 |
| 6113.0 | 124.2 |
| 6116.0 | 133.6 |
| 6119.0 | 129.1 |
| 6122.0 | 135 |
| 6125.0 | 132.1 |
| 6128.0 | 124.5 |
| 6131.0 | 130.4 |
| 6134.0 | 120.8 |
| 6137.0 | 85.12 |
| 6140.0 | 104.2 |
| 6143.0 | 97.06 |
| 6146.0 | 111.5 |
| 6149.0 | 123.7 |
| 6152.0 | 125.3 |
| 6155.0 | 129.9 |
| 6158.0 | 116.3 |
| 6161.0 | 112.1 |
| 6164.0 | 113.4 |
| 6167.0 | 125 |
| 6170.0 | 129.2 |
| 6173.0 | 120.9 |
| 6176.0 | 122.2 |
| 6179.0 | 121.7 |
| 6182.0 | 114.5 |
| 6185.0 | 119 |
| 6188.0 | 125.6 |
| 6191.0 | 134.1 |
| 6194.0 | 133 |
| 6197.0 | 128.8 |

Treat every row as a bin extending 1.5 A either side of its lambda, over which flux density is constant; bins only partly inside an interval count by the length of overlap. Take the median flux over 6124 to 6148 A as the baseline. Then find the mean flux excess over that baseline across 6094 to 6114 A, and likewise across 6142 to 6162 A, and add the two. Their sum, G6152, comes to 10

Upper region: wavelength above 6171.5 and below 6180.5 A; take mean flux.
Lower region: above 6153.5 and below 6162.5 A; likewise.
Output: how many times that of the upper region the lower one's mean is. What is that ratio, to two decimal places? 0.98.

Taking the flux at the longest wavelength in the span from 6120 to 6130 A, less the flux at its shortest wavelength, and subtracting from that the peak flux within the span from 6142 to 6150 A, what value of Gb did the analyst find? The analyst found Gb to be -134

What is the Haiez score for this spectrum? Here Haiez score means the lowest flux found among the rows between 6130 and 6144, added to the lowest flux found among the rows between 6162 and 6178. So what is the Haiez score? 199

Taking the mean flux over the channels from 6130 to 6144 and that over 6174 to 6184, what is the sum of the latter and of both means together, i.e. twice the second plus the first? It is 346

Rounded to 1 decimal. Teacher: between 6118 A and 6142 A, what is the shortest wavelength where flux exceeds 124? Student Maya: 6119.0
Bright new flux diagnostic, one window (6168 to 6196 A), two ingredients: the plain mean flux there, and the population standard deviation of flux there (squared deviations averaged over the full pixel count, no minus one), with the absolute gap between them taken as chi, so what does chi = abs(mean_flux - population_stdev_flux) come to 118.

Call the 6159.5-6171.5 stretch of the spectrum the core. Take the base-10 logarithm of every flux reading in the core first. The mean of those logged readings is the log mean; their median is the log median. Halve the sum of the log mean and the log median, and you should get 2.08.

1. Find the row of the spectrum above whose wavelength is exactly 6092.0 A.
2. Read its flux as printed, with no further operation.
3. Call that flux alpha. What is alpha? 120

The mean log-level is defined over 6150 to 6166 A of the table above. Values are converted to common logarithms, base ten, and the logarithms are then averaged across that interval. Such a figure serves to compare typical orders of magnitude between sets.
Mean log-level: 2.08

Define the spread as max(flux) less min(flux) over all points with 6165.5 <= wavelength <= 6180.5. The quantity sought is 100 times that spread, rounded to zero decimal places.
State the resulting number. 830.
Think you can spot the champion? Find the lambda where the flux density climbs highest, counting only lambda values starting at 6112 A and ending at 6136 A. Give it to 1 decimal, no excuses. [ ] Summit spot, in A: 6122.0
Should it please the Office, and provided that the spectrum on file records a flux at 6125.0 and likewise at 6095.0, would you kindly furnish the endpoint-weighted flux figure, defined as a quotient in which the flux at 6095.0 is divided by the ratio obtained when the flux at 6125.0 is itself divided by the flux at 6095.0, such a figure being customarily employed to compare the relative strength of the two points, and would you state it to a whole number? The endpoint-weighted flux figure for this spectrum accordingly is 107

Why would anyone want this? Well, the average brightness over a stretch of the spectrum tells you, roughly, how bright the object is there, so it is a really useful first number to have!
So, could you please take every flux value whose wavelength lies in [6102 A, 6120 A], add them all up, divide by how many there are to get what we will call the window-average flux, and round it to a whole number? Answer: 128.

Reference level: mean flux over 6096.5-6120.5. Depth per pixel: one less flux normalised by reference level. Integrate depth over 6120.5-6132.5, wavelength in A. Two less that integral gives 2.3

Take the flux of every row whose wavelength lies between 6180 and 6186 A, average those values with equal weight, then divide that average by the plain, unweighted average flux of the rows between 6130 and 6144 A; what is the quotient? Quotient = 1.09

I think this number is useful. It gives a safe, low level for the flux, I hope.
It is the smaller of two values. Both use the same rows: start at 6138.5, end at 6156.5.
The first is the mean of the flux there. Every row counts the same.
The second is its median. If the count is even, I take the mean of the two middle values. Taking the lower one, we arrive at 115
